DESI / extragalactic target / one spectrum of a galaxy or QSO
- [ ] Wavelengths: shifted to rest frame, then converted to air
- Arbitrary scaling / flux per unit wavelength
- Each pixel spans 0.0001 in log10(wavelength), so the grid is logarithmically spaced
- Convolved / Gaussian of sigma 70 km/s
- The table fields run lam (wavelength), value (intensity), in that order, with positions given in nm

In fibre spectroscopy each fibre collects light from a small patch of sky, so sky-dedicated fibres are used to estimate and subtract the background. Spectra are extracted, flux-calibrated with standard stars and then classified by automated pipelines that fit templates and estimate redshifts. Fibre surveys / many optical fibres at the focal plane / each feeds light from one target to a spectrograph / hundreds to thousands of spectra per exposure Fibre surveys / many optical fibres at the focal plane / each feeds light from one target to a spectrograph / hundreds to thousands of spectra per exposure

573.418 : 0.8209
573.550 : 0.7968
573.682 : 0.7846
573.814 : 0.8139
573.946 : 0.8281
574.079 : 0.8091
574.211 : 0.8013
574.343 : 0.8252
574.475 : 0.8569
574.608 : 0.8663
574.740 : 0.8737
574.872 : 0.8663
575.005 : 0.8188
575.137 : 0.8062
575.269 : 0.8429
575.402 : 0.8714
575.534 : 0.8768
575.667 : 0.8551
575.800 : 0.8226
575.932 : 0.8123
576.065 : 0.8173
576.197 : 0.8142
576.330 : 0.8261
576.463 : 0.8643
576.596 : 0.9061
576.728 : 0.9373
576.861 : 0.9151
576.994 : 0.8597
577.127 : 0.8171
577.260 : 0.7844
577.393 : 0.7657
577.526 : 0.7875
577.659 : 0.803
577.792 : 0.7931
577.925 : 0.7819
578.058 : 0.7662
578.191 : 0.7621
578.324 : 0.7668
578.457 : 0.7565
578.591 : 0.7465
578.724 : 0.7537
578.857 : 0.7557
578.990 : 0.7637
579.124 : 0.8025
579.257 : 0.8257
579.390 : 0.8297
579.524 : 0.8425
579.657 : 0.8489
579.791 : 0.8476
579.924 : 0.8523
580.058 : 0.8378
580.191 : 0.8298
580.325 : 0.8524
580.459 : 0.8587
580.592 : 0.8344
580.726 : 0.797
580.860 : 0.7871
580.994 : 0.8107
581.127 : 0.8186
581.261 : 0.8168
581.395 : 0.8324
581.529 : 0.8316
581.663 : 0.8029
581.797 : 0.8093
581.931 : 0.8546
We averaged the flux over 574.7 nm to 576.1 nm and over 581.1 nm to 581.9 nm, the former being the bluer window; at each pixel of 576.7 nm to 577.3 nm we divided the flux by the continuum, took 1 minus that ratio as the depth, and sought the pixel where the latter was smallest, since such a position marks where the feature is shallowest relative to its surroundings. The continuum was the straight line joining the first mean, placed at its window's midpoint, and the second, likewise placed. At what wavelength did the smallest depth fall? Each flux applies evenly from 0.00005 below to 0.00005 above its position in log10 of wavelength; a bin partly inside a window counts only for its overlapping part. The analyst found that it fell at 576.728 nm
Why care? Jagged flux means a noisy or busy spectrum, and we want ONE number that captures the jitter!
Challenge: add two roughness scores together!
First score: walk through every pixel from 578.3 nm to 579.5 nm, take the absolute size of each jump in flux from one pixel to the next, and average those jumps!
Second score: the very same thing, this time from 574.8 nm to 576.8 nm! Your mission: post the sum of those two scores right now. 0.036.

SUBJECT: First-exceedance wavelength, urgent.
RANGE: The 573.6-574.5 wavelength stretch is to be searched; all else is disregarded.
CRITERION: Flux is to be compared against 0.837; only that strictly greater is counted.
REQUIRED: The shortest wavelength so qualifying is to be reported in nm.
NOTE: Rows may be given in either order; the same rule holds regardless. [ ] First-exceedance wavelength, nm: 574.475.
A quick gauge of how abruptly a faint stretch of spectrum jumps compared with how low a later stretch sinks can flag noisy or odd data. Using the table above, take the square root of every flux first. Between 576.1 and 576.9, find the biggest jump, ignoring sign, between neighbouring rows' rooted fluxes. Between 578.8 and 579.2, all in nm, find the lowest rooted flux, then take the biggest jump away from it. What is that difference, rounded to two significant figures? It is 0.85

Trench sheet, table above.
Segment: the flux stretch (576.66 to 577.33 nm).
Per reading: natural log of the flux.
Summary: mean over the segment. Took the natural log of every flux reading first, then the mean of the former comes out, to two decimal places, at -0.15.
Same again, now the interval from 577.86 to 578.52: -0.27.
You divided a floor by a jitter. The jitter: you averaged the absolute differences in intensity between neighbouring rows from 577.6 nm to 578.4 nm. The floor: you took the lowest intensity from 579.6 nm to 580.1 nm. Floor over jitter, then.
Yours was 92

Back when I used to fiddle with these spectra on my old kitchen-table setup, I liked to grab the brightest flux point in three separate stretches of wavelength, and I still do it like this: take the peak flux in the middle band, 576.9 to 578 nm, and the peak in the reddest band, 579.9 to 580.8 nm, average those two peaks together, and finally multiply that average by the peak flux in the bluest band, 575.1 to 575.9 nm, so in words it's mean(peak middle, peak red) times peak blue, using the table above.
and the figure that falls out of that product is 0.753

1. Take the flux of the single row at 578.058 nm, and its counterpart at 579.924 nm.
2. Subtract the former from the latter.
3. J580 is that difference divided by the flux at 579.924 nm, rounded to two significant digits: 0.10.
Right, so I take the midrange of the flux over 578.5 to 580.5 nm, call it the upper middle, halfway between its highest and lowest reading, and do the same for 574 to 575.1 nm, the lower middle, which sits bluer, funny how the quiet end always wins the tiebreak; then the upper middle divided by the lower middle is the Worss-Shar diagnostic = 0.96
